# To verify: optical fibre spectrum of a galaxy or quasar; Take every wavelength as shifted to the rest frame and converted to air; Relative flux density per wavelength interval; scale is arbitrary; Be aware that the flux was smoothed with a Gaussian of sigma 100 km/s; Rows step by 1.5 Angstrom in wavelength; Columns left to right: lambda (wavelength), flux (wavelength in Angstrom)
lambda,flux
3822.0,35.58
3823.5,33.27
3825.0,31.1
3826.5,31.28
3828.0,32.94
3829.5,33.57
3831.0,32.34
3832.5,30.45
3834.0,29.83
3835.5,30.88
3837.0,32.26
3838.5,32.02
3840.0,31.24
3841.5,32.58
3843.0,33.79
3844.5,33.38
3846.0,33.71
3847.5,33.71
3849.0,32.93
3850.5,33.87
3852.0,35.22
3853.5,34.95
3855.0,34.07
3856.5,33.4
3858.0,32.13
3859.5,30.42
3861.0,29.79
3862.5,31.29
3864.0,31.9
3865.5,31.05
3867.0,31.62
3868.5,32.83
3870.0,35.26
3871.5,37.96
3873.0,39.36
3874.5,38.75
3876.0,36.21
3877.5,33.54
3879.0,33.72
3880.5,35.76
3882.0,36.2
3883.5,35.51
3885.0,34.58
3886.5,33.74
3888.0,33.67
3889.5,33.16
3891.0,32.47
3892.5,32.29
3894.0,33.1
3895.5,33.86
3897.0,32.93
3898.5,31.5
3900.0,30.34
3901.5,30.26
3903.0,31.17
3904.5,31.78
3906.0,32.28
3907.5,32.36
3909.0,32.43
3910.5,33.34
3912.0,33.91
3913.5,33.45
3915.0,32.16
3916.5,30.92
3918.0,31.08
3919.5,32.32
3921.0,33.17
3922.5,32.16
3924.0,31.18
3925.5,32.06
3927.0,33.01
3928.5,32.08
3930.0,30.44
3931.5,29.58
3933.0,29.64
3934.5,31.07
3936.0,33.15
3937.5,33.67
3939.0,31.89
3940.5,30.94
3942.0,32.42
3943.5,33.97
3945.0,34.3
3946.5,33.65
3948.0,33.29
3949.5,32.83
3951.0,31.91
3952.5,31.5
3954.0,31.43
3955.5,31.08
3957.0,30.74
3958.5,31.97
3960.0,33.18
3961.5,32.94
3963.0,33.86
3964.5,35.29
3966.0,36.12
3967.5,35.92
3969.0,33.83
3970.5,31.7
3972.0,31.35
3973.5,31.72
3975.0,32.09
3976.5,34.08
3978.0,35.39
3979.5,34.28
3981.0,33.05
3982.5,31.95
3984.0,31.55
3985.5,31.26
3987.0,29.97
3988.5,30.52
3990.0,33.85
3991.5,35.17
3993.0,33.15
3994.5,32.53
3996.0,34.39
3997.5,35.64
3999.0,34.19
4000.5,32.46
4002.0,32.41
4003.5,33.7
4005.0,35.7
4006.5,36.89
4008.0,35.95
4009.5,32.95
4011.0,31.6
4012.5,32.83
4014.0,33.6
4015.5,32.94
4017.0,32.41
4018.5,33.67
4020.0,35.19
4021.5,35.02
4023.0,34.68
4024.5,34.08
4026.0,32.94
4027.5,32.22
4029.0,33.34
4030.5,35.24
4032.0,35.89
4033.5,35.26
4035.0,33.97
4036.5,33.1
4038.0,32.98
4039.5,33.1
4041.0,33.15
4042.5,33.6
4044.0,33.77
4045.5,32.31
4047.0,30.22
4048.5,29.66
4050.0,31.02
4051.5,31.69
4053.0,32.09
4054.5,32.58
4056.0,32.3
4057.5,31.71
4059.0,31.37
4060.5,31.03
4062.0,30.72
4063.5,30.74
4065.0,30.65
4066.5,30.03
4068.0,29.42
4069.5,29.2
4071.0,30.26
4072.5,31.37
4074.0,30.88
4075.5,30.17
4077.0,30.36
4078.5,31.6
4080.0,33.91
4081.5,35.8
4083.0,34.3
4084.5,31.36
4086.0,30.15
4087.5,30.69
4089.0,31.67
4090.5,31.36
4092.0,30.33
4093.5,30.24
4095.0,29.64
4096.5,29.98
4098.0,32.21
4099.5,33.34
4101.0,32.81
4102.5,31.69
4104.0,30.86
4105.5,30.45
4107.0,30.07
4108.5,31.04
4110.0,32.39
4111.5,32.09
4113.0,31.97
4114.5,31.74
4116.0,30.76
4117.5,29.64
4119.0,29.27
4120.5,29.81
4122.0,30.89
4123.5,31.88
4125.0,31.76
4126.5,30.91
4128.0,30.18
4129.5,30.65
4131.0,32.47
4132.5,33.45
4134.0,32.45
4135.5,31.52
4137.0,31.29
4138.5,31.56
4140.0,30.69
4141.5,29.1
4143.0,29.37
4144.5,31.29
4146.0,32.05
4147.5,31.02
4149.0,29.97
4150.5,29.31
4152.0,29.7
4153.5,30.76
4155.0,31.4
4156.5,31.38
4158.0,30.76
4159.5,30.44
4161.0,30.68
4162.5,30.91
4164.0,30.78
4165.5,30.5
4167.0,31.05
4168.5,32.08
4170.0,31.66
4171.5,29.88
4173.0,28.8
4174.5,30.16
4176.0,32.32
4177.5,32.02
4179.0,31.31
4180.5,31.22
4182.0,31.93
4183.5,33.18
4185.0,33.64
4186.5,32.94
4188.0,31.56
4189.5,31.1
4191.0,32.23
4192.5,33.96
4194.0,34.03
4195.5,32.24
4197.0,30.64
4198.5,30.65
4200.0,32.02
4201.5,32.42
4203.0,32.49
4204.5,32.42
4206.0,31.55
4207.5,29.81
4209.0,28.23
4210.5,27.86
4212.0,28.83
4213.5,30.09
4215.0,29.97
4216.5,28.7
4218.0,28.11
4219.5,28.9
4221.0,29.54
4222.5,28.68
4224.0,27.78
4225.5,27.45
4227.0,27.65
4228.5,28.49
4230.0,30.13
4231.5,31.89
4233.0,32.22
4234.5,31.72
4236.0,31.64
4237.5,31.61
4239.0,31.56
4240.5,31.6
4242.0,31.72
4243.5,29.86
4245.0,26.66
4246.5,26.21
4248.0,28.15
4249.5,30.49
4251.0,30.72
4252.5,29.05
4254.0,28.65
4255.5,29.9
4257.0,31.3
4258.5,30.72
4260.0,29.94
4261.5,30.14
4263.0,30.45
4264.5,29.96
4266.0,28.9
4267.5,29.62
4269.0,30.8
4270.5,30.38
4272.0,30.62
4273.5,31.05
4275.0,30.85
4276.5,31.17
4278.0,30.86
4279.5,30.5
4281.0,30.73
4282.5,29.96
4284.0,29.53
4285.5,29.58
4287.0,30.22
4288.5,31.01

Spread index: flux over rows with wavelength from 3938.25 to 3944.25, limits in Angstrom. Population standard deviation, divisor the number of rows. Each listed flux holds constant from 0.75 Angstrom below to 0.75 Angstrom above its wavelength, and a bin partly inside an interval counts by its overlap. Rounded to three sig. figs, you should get 1.10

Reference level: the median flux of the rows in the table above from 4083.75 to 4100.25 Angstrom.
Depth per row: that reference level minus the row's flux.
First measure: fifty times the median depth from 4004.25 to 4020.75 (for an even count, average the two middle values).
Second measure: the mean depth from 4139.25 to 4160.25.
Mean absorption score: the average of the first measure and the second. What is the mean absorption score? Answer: -73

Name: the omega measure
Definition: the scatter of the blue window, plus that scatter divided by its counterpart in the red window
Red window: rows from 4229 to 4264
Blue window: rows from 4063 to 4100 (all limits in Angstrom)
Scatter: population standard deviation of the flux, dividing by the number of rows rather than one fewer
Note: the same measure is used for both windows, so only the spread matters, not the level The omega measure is 2.6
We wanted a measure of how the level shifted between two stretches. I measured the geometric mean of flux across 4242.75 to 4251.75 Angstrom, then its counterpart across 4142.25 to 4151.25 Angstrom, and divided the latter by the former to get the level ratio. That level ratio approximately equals 1.06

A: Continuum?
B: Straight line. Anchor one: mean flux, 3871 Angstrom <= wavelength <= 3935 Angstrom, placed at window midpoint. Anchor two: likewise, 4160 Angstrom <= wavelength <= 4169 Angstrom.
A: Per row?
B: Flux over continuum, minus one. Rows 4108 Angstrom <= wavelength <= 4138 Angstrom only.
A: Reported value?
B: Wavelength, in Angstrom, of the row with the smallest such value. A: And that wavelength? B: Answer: 4119.0 Angstrom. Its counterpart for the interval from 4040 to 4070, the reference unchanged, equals 4069.5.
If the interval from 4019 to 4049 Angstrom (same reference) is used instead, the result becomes 4048.5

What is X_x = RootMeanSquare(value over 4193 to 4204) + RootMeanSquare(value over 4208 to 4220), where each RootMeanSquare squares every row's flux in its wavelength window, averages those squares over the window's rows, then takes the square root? 60.9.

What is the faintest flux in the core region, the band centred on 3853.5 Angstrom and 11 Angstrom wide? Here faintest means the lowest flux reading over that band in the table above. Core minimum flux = 32.13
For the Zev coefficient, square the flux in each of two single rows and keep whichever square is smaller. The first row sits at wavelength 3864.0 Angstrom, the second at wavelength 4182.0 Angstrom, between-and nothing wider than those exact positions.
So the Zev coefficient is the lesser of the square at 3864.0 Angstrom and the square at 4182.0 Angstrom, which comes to 1018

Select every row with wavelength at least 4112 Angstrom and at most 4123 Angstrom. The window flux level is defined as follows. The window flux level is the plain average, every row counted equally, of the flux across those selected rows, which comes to 30.6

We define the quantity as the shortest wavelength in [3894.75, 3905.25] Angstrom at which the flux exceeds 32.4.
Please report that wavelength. 3895.5 Angstrom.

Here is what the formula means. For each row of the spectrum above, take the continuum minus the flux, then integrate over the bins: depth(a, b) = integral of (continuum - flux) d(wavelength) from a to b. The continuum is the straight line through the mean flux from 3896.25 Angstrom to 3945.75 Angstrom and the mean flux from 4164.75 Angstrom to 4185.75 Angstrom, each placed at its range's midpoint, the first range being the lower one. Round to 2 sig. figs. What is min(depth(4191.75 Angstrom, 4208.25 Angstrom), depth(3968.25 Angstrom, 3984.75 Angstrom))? -15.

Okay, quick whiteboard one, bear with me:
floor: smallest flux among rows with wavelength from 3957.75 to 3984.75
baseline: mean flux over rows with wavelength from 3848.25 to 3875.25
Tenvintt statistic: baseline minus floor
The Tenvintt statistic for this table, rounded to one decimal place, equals 2.4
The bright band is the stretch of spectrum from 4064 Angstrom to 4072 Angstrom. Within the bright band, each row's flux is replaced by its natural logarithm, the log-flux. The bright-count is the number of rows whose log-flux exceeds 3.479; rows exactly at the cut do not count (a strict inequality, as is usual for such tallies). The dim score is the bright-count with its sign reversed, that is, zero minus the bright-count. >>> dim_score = 0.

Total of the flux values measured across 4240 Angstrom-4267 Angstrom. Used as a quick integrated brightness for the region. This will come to 534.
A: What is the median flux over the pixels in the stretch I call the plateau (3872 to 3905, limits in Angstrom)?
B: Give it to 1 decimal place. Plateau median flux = 33.6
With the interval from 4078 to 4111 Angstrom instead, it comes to 31.4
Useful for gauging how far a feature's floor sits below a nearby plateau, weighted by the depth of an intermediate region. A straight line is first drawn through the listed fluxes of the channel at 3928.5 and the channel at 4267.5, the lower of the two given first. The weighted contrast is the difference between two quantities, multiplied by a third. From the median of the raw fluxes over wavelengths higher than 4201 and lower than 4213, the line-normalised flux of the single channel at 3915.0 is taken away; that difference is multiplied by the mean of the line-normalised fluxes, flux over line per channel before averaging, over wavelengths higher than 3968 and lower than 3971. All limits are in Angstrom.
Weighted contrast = 31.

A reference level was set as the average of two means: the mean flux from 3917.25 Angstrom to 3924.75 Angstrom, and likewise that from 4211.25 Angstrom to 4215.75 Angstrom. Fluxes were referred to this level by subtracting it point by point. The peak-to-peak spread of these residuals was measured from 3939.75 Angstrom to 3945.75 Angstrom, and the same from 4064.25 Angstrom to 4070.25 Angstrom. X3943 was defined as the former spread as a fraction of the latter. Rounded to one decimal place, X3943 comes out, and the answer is 2.3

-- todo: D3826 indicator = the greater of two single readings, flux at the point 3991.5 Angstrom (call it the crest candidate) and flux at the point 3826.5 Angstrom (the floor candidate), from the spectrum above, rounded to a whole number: 35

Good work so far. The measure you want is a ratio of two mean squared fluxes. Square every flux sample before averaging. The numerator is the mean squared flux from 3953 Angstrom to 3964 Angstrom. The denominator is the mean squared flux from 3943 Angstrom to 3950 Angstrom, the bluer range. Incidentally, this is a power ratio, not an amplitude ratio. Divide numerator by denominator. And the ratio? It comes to 0.92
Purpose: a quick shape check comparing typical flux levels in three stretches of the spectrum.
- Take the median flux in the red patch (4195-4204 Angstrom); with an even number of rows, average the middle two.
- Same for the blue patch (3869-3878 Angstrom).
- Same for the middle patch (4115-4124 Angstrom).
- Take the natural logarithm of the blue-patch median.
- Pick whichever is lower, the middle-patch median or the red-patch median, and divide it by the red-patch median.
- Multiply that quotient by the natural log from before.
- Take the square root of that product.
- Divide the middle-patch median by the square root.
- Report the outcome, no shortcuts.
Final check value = 16.4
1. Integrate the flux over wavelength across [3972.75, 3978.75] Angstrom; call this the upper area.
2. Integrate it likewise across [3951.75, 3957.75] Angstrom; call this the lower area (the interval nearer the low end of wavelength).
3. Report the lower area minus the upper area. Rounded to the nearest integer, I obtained -13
